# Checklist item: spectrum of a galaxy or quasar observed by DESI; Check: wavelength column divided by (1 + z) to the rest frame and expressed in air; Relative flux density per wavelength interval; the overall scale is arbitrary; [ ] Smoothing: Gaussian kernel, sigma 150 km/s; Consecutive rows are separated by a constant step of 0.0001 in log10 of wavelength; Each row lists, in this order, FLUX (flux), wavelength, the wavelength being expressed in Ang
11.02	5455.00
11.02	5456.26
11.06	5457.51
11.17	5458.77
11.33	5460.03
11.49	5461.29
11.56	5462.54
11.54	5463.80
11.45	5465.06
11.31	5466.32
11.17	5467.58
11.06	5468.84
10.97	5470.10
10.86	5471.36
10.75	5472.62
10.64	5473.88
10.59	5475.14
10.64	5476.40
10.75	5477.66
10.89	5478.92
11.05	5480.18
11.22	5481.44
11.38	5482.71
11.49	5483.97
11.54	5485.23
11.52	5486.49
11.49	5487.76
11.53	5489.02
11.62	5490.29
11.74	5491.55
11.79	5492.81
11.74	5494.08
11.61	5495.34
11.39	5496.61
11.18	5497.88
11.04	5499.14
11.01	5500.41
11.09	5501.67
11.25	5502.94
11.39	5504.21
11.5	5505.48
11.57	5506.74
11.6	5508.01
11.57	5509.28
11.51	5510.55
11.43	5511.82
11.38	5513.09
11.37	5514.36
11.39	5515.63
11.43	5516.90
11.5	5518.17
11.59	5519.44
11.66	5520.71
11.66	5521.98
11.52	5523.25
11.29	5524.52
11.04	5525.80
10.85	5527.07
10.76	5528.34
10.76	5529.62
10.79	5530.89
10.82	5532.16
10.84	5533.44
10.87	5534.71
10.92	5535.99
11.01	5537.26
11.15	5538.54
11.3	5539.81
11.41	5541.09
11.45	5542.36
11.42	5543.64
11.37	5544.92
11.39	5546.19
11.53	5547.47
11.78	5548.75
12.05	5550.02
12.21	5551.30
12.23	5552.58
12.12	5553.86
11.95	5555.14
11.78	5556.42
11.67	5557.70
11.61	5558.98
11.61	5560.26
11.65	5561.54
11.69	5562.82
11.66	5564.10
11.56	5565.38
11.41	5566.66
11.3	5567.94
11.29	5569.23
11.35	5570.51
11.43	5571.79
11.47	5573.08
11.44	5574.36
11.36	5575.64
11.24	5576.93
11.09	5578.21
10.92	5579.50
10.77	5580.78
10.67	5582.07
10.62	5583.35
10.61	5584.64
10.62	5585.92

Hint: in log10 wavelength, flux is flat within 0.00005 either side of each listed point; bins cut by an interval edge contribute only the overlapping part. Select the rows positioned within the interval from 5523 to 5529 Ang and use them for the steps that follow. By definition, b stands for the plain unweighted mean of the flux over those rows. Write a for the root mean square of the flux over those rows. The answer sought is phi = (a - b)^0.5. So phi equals 0.060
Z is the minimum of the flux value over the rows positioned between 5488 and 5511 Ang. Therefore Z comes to 11.01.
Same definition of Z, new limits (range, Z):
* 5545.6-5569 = 11.3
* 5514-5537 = 10.76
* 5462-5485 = 10.59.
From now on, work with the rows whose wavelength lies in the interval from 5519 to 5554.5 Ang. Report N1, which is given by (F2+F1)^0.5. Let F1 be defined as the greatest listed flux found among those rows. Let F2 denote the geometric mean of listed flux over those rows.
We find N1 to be 4.85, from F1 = 12.23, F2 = 11.34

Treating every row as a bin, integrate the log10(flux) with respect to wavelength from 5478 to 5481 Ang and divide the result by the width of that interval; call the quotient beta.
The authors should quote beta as 1.04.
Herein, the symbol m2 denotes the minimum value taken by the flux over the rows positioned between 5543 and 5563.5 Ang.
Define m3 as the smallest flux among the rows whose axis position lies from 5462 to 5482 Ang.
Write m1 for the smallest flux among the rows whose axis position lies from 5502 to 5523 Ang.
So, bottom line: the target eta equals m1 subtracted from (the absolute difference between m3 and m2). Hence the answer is -10.5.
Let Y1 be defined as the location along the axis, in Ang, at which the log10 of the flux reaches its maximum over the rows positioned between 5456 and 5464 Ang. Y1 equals 5462.54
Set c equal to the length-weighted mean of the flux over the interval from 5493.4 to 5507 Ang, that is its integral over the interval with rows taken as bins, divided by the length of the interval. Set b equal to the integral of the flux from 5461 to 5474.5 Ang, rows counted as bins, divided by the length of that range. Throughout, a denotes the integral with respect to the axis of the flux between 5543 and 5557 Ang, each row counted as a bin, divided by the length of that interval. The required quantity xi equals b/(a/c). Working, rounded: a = 11.8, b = 11.2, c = 11.3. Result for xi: 10.7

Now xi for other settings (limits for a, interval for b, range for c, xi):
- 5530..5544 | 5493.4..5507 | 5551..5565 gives 12.1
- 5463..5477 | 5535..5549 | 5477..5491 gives 11.6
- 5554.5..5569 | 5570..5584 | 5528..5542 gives 10.5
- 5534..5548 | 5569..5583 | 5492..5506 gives 11.3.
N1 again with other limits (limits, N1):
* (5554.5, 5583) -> 4.83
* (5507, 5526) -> 4.81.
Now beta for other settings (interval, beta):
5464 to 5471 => 1.05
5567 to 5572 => 1.05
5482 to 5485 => 1.06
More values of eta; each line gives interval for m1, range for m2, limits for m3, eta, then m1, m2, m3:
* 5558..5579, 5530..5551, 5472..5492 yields -10.9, 11.09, 10.79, 10.59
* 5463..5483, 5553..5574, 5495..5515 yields -10.3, 10.59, 11.29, 11.01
